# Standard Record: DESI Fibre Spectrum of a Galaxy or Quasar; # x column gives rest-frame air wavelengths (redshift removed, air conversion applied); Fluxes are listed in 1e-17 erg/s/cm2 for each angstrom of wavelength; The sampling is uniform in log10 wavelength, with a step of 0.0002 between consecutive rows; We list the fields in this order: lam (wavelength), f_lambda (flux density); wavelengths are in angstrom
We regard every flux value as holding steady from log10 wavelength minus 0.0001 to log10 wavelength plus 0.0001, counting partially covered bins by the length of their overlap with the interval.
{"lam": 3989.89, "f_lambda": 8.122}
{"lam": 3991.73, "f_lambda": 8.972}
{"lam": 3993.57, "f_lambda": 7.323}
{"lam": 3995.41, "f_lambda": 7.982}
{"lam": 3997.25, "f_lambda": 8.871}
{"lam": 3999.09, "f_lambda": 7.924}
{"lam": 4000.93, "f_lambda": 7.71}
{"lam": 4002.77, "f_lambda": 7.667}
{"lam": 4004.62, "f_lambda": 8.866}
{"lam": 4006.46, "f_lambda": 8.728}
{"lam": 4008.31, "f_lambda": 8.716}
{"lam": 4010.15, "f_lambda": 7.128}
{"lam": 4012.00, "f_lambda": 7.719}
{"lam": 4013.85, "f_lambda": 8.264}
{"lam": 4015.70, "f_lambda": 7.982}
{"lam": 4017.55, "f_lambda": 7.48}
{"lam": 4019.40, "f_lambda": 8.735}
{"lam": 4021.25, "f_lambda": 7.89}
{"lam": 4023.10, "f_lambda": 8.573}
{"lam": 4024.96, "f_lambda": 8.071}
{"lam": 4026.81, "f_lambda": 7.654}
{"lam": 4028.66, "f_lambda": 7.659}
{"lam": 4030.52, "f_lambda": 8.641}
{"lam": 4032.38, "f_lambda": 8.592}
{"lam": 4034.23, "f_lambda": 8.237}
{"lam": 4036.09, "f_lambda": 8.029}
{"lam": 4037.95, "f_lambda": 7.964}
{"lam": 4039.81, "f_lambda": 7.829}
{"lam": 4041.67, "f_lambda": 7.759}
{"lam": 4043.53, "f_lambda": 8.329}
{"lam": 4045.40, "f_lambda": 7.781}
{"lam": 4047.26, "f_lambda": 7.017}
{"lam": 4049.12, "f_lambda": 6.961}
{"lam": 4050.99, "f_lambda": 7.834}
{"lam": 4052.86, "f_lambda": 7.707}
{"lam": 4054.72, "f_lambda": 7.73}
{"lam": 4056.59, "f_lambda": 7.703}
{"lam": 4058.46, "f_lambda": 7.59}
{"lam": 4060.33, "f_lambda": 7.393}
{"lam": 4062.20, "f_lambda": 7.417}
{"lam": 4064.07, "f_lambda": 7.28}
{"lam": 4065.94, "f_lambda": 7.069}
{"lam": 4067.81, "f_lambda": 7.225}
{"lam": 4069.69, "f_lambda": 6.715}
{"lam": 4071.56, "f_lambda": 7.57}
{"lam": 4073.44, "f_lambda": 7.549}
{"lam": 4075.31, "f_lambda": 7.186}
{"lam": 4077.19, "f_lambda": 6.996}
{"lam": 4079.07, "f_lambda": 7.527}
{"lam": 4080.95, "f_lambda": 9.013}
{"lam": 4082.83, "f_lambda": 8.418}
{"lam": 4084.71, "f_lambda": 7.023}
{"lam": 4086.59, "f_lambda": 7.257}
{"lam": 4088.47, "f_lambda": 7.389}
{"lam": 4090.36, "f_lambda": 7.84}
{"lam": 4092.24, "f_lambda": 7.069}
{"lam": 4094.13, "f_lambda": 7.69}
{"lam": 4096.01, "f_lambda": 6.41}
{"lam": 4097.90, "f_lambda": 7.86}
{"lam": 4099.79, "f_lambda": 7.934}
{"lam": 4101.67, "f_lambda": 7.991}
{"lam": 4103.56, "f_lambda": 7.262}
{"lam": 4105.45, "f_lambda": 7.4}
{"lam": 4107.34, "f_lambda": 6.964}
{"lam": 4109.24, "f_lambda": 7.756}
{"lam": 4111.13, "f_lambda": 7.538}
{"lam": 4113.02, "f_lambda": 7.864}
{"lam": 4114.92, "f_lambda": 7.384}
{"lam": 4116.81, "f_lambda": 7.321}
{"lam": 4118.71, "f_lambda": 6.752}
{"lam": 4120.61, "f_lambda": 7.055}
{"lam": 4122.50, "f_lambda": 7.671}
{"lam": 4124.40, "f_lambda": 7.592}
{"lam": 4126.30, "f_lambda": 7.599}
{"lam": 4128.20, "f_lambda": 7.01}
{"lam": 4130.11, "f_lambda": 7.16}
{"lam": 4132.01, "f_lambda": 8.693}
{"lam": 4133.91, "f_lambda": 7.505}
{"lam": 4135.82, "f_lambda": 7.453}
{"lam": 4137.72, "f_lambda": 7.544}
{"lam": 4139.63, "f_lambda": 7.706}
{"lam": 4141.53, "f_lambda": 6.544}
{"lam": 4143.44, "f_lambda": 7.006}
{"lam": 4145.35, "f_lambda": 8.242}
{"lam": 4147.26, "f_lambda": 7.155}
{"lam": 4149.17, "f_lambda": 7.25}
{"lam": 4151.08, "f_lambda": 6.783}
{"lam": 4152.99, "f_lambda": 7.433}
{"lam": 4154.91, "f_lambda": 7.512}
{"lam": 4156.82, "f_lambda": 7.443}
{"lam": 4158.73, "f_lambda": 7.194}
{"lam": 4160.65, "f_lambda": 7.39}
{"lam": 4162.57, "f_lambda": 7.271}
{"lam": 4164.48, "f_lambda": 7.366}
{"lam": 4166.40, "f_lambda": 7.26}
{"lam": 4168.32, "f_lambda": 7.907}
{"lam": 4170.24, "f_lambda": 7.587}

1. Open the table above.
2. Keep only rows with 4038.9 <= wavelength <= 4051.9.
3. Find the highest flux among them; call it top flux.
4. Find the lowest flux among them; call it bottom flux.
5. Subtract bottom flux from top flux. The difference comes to 1.4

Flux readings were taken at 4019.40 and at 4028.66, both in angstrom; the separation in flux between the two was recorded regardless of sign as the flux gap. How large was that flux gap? 1.08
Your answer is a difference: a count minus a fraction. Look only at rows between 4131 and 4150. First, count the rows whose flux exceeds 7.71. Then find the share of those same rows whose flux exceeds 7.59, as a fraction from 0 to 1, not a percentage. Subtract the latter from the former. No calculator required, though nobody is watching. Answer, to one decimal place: 1.7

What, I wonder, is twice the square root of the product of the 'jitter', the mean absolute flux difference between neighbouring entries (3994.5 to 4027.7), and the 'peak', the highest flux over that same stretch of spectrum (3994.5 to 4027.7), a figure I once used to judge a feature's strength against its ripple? 4.7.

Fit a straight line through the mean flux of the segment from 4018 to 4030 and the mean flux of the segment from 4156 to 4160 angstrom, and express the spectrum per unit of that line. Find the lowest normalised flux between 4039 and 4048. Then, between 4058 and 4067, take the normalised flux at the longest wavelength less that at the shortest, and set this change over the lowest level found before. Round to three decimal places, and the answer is -0.069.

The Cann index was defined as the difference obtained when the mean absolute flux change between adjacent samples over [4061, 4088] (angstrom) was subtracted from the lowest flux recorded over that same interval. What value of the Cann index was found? 6.2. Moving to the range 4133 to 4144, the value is 6.2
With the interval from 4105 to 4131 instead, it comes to 6.4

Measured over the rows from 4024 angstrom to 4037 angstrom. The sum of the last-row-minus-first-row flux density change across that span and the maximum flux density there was 8.6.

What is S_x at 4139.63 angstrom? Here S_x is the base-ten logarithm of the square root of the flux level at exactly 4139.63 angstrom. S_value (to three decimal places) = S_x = 0.443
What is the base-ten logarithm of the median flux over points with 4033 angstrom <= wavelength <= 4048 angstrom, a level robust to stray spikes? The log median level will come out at 0.897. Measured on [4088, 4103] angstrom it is 0.890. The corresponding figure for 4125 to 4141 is 0.876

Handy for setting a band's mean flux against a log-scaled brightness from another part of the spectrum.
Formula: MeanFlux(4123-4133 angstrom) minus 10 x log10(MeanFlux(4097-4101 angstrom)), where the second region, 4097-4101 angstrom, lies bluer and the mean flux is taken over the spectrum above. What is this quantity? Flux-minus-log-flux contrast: -1.4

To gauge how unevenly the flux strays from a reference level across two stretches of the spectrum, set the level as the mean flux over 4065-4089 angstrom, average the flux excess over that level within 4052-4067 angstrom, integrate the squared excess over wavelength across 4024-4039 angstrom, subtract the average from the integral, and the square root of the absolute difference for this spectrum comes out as 2.8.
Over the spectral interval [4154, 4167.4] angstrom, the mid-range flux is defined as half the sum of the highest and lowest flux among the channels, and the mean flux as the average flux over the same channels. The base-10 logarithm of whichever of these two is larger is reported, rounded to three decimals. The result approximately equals 0.866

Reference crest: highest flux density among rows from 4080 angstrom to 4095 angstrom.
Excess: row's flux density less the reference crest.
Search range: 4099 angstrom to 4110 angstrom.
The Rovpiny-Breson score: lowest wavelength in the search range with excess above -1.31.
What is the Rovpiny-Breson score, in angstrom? 4099.79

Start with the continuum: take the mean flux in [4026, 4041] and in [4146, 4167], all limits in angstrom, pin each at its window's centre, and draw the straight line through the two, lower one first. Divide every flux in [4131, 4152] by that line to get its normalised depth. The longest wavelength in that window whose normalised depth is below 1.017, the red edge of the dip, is 4151.08 angstrom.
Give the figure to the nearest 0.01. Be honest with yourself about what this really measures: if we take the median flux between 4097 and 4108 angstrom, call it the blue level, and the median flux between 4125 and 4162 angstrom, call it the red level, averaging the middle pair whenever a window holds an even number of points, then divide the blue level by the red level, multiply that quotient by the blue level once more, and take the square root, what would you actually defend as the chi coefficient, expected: 2.80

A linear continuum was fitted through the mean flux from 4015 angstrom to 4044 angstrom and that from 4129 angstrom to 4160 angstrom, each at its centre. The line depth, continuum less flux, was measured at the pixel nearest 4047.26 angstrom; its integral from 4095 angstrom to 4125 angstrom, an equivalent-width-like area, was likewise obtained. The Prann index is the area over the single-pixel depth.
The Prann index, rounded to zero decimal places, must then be 6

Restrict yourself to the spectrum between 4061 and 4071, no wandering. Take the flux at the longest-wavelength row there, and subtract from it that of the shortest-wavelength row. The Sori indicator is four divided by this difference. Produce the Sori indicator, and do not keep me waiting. -6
